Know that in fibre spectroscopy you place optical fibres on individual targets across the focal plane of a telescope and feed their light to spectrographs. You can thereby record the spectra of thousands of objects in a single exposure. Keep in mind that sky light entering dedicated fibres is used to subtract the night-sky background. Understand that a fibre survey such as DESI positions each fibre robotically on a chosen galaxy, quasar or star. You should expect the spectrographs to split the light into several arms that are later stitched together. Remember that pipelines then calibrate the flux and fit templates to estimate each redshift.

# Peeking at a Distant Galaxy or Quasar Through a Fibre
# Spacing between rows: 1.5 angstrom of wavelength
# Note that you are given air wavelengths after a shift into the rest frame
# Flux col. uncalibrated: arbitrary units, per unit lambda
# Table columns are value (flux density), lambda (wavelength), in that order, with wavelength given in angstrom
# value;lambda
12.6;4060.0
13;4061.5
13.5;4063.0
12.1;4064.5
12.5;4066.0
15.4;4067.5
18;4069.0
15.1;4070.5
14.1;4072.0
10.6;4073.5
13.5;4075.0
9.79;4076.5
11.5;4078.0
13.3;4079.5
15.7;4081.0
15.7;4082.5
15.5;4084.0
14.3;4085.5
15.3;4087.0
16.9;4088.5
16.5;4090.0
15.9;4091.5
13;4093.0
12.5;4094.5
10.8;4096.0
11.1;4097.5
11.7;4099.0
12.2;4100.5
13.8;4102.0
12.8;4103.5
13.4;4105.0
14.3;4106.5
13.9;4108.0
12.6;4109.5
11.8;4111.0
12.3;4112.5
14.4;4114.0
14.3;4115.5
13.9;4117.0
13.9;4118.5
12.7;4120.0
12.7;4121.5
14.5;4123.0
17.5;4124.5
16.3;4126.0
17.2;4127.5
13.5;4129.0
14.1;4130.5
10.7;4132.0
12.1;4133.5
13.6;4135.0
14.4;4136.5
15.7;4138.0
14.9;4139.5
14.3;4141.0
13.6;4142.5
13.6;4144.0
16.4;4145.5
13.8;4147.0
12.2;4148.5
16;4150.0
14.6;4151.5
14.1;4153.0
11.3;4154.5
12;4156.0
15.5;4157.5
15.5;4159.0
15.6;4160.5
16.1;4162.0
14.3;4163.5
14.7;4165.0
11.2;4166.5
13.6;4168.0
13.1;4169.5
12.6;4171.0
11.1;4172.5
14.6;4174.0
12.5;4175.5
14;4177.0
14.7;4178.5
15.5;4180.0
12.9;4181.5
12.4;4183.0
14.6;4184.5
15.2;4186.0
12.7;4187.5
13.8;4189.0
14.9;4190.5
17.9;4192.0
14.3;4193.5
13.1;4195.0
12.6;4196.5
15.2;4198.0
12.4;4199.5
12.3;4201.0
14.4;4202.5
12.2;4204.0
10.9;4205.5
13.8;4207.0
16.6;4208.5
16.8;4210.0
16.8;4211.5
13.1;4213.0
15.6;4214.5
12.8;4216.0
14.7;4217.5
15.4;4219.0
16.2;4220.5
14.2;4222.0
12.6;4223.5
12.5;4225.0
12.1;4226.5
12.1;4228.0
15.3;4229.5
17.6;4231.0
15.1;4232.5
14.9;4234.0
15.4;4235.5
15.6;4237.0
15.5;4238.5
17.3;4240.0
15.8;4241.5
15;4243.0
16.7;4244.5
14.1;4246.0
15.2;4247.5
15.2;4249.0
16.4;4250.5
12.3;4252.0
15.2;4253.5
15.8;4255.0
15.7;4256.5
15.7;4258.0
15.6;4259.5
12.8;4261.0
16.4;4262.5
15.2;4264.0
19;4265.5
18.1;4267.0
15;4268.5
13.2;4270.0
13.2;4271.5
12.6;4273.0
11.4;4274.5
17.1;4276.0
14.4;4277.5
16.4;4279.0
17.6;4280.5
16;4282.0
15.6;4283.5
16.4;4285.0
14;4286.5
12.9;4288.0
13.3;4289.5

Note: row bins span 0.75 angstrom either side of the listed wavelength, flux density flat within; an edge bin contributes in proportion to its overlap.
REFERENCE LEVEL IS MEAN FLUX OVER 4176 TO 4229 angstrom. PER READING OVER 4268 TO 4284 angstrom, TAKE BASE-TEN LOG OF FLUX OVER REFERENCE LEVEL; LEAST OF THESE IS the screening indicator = -0.090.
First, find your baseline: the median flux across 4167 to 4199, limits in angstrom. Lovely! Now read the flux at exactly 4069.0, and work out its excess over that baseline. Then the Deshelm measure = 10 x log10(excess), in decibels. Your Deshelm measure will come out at 6.2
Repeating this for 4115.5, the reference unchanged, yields -3.0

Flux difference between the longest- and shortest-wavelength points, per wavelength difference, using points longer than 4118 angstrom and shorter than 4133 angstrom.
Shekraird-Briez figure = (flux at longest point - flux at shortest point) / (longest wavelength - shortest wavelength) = -0.24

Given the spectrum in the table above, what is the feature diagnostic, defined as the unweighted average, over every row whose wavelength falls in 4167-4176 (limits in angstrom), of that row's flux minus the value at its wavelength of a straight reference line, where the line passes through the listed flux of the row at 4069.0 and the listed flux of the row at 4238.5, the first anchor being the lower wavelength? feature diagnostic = -3.6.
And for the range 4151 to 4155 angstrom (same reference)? -3.4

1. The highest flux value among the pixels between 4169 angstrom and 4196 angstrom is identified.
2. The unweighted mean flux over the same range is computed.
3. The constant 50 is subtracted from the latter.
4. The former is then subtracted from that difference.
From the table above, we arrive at -54.0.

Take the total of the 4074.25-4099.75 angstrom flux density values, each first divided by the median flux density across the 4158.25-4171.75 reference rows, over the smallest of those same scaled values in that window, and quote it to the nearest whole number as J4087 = 24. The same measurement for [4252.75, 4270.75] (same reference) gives 15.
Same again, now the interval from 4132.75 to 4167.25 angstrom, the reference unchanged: 29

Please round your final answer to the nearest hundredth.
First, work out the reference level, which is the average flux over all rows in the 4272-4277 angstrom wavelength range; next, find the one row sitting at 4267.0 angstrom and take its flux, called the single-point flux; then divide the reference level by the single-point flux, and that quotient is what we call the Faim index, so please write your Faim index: 0.76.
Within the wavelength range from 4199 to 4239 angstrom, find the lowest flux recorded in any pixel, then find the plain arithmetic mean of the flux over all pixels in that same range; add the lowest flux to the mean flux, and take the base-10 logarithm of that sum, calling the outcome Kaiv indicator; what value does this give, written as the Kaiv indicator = 1.40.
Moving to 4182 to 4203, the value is 1.42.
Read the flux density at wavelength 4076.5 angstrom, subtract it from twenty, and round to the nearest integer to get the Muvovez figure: 10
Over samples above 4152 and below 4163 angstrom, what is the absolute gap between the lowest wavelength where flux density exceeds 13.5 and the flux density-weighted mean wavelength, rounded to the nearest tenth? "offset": 4.8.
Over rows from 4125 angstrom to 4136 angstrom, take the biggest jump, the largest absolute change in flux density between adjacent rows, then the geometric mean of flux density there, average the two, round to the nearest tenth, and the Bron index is 8.7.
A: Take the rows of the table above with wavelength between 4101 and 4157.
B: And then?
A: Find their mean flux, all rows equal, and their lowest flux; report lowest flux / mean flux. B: 0.77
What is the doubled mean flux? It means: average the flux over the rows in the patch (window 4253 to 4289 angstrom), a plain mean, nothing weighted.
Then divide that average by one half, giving 30.4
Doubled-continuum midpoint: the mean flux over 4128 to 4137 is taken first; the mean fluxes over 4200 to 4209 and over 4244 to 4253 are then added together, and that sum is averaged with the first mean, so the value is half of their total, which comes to 20.7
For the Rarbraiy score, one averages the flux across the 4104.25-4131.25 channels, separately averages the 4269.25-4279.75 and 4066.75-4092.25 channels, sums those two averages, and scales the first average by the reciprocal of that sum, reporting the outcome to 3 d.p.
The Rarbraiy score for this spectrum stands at 0.492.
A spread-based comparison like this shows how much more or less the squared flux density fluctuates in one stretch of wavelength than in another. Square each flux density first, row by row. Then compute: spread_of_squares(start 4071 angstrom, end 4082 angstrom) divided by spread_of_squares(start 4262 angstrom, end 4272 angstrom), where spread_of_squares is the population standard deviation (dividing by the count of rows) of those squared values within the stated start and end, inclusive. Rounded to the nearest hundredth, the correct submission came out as 0.74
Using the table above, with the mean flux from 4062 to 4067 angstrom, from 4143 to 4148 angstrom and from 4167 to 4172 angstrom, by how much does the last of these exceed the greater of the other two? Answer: -1.5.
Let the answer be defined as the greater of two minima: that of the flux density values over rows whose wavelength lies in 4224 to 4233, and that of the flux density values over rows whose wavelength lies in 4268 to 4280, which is 12.10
